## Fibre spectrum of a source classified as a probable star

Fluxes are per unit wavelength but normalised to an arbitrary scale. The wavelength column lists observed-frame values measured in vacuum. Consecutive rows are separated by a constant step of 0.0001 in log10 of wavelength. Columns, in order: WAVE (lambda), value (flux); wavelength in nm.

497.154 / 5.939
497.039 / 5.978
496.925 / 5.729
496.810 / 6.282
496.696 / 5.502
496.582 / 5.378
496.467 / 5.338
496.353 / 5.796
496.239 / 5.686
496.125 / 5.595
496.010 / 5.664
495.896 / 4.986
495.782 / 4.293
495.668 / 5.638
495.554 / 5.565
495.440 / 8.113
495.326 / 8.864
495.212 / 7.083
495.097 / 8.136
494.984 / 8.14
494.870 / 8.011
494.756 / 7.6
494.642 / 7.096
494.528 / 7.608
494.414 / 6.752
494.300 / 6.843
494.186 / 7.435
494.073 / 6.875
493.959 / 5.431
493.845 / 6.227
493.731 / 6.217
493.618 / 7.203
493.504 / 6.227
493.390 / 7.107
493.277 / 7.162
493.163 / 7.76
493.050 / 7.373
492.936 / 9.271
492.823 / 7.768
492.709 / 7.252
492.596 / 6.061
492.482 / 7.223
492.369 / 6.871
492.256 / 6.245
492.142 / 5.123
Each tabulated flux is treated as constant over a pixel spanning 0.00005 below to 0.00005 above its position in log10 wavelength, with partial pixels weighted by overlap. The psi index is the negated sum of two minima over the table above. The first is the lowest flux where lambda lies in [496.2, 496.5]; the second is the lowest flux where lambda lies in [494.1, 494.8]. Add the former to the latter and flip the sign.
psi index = -12.1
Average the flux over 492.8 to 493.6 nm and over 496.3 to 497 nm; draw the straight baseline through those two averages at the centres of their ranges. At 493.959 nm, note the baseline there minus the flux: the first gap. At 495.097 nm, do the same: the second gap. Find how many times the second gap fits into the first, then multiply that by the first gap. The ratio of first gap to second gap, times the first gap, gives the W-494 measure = -1.7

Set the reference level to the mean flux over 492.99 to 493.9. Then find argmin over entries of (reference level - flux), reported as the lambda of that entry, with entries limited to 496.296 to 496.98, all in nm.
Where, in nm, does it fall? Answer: 496.810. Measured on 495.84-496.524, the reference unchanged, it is 496.353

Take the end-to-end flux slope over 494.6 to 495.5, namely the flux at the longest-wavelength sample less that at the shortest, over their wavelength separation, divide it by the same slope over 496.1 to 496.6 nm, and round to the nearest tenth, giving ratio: -2.7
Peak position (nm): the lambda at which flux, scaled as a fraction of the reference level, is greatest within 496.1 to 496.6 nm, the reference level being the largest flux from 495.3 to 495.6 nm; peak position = 496.353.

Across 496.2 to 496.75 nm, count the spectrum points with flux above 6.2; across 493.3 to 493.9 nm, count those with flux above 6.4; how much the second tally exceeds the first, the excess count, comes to 2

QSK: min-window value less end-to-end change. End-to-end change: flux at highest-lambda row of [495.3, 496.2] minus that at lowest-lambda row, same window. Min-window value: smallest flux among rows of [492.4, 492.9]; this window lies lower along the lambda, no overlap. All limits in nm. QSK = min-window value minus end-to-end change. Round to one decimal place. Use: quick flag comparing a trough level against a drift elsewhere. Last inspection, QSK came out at 9.3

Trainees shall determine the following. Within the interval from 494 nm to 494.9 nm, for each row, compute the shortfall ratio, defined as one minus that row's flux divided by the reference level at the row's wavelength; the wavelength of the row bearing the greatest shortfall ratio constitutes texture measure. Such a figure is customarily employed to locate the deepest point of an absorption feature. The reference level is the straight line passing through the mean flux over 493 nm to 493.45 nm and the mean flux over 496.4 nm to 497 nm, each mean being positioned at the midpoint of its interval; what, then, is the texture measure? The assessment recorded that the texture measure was 494.073 nm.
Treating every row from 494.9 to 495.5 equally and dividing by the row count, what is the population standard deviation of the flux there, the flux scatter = 0.6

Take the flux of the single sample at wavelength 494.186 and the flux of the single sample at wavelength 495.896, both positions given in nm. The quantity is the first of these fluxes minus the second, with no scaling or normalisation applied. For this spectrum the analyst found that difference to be 2.4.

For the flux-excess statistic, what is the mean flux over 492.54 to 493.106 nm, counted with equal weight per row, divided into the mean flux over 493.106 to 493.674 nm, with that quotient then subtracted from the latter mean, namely 6.2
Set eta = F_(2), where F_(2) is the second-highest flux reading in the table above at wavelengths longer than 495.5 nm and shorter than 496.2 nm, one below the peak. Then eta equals 5.638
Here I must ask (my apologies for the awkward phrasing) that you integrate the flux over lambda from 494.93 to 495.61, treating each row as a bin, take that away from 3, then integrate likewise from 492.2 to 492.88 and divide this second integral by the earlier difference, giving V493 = -2.1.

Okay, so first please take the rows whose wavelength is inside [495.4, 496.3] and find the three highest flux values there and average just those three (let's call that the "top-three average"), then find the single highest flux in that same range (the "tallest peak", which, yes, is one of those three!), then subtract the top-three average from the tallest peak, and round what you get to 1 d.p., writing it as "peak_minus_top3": 1.6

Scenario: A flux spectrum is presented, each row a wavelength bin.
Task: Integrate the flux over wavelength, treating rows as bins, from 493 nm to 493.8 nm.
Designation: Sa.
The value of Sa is 5.6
